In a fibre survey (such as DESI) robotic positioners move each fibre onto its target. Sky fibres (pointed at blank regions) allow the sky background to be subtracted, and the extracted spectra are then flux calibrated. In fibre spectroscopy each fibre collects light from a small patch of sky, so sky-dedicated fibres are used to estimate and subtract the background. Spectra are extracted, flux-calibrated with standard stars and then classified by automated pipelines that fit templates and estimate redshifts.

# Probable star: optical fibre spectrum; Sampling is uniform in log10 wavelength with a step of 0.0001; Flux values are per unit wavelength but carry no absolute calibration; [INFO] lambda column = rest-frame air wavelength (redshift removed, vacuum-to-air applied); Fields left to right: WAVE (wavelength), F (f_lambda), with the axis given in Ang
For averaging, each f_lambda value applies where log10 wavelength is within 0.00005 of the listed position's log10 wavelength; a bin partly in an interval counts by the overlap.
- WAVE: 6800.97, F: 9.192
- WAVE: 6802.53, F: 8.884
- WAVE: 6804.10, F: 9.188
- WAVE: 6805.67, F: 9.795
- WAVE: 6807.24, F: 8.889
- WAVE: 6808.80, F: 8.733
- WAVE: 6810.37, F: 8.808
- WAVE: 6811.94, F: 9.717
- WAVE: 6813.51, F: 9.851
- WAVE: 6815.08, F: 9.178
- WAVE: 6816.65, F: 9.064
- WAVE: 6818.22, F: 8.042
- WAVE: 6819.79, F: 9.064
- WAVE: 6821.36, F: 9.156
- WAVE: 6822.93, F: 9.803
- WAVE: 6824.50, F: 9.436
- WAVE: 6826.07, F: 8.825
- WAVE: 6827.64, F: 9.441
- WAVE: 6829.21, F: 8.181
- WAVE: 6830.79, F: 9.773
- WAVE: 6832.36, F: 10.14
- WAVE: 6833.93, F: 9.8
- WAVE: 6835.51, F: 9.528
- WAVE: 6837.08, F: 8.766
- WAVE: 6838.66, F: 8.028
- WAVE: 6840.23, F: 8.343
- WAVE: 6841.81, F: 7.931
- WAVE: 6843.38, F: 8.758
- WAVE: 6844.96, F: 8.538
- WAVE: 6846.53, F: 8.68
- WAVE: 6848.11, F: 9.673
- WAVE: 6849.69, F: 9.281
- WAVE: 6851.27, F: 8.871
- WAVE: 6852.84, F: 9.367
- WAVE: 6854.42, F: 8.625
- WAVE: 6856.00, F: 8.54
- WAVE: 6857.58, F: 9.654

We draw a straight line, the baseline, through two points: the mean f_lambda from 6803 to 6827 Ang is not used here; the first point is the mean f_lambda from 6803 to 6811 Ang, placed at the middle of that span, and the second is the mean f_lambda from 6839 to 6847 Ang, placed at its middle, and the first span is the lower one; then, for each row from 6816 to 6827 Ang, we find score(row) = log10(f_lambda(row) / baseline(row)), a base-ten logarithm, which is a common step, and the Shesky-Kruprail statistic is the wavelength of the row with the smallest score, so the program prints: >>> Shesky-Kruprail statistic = 6818.22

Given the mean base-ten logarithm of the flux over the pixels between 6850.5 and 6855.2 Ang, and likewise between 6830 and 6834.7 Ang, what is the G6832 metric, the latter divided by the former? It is 1.05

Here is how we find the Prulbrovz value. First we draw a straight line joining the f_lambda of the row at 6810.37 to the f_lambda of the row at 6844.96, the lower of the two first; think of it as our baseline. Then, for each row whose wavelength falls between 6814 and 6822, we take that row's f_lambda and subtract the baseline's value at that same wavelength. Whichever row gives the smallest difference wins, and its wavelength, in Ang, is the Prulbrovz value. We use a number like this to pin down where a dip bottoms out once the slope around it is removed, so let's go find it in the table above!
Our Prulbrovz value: 6818.22 Ang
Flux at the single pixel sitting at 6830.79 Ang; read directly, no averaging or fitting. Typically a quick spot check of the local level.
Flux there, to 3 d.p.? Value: 9.773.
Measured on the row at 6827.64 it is 9.441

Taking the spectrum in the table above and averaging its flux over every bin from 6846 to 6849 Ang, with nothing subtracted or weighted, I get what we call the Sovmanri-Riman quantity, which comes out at 9.2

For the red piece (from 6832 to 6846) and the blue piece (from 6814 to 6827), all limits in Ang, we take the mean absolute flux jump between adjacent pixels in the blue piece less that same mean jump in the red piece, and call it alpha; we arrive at 0.07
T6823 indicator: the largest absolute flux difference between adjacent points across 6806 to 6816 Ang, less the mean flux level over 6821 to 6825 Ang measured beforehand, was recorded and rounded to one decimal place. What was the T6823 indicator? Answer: -8.6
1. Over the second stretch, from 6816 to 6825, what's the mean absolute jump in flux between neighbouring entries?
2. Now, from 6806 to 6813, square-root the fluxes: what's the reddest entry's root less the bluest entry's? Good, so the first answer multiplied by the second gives 0.086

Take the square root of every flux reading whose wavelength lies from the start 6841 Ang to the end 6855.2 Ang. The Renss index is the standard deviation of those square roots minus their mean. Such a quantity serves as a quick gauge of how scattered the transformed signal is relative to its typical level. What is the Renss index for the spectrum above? -2.89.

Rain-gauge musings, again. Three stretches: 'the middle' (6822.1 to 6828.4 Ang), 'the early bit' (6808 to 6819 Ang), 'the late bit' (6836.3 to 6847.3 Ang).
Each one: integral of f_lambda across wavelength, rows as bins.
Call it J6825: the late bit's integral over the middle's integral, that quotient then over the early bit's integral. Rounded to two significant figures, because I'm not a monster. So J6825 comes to 0.016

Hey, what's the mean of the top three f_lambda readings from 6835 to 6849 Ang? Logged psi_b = 9.3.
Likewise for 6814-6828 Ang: 9.6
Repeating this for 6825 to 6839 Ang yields 9.9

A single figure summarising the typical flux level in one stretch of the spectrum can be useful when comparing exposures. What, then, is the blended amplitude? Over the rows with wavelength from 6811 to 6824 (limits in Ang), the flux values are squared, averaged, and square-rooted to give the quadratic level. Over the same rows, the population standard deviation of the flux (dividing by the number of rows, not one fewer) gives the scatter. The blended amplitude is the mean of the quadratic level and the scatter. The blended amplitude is 4.90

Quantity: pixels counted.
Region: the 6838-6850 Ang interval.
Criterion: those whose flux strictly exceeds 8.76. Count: 2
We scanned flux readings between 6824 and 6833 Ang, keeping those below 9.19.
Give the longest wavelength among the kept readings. 6829.21 Ang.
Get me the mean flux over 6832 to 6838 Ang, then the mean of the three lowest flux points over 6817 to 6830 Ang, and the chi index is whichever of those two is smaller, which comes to 8.3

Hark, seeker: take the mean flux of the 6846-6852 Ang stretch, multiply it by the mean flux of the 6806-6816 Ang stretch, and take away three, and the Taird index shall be 81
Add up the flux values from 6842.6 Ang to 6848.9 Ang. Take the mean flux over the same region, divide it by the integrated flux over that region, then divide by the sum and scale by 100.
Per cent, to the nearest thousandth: 0.445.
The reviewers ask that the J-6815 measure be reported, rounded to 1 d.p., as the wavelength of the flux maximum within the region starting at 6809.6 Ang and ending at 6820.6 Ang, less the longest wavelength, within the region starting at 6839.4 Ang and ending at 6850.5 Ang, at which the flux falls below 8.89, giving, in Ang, -33.0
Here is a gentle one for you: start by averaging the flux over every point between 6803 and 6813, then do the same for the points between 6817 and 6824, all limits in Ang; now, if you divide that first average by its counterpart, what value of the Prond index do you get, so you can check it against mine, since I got 1.02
